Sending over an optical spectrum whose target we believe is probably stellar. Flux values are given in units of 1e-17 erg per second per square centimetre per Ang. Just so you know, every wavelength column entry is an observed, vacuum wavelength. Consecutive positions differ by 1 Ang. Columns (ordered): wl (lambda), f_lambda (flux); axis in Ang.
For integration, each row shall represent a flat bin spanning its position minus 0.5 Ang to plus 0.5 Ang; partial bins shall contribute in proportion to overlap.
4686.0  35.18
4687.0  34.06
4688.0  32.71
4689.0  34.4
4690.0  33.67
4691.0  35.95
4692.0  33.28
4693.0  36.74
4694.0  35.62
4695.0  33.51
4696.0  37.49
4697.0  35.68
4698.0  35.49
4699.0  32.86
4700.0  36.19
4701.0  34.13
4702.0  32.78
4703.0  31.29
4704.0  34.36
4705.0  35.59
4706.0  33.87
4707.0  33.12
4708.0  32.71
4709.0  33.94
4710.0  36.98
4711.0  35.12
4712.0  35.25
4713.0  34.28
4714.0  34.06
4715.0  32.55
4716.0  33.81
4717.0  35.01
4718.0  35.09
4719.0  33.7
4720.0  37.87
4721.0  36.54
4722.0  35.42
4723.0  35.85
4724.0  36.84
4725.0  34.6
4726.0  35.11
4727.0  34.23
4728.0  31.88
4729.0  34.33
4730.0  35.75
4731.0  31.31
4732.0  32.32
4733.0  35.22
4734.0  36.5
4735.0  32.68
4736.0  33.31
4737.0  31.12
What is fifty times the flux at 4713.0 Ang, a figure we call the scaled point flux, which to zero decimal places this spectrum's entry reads 1714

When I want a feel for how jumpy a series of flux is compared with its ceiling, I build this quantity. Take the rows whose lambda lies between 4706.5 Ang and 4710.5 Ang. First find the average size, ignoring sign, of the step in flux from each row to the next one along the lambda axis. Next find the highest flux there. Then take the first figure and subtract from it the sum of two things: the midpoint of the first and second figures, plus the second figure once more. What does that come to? -54.7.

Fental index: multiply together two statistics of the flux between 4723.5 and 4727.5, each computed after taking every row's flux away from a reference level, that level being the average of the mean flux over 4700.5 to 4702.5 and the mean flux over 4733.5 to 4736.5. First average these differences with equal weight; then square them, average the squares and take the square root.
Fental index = -2.4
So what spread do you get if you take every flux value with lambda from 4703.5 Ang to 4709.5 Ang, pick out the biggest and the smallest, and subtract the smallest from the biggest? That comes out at 2.88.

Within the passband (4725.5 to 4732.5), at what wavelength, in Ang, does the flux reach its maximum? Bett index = 4730.0 Ang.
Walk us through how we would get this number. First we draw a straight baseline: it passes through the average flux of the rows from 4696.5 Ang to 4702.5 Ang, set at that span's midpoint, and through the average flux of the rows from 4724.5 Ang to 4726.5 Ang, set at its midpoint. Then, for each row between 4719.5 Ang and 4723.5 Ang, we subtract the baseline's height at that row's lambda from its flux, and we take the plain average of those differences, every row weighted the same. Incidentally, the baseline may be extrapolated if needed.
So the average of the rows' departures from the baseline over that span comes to 1.6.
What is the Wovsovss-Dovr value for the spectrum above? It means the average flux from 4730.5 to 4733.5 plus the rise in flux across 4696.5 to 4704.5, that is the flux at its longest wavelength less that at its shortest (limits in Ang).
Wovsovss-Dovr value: 31.6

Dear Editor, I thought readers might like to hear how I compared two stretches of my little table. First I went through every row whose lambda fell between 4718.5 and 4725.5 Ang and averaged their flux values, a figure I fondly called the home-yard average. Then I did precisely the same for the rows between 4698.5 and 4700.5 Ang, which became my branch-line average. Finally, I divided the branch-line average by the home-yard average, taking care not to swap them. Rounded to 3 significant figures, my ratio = 0.964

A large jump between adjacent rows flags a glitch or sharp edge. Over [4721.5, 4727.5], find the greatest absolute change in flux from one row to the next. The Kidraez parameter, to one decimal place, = 2.2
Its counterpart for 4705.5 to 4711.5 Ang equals 3.0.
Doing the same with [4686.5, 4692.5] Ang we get 2.7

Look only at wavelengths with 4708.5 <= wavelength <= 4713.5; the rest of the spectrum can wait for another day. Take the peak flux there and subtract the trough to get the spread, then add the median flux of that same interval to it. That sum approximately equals 38.2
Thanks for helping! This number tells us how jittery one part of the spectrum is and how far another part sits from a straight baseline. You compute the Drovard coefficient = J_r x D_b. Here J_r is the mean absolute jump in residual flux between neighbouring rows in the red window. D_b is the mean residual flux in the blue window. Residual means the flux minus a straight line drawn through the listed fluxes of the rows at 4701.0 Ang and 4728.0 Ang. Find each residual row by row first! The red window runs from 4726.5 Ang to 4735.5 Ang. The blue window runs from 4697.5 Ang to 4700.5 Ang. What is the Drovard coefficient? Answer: 1.4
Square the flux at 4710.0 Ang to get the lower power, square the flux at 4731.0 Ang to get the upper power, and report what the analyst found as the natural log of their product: 14.1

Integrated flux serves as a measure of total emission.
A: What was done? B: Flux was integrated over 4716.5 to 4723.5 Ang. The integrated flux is 249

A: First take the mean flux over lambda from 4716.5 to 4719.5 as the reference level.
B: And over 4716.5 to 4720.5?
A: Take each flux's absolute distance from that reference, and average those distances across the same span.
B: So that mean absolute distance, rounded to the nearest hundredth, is 1.27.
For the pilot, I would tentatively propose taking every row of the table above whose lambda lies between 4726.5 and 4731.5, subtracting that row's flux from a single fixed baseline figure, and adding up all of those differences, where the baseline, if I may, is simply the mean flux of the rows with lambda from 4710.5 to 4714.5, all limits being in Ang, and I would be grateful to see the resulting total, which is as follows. 5.9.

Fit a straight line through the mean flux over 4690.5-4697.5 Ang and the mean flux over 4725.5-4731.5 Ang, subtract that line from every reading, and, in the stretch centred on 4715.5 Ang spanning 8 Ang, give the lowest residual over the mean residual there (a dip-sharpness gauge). 10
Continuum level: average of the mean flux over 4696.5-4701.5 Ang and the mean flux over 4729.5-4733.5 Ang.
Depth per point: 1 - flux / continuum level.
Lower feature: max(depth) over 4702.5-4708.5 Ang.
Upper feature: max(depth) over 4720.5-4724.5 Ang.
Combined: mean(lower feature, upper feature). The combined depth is 0.03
